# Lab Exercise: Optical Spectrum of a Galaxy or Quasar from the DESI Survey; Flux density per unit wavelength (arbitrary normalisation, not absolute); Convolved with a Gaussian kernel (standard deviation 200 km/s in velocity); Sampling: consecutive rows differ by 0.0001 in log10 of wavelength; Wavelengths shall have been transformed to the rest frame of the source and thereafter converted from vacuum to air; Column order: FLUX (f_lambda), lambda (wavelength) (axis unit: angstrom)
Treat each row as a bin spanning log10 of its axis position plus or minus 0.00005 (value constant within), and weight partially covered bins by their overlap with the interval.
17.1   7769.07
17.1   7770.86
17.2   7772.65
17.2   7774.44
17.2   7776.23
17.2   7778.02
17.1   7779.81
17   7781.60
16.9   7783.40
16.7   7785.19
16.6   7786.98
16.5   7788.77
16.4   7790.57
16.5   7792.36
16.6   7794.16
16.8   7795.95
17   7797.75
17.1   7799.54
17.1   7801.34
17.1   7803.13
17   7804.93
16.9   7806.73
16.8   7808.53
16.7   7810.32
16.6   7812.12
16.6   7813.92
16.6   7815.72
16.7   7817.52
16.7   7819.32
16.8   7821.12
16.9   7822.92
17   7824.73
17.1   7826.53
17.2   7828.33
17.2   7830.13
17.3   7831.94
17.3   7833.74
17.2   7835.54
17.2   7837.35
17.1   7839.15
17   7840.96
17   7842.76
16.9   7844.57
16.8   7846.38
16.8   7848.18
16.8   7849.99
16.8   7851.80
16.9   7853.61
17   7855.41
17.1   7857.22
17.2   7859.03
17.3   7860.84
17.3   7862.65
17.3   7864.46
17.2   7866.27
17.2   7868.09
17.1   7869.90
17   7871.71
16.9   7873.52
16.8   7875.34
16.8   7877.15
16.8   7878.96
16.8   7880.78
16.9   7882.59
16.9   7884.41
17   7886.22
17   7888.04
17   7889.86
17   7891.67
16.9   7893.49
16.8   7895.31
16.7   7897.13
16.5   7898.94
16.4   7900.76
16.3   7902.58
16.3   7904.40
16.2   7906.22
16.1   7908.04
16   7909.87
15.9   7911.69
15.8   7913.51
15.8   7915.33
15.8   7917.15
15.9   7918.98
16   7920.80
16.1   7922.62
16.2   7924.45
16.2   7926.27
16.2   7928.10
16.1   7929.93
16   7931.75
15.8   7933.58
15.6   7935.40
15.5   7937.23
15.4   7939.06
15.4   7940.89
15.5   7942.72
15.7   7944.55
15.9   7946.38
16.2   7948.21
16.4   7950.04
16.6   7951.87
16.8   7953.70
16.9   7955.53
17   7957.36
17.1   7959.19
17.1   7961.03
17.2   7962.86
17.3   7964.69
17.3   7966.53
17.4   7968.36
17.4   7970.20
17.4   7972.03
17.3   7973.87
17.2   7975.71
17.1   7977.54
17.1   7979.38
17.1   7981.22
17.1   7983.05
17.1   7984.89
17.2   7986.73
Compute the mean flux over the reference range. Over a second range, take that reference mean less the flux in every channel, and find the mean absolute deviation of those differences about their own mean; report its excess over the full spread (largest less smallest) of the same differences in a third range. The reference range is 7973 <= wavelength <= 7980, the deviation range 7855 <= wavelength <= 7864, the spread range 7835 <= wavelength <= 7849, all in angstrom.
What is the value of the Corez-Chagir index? -0.30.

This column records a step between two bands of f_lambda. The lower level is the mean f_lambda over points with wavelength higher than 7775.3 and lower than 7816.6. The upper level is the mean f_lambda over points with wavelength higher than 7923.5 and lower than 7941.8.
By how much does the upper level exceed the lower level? -1.0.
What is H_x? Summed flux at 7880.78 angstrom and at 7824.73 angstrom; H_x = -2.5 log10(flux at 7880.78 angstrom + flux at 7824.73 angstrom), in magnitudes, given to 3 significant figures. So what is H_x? -3.82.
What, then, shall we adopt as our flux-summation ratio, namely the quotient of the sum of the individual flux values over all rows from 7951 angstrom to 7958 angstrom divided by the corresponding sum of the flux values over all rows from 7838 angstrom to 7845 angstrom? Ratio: 0.99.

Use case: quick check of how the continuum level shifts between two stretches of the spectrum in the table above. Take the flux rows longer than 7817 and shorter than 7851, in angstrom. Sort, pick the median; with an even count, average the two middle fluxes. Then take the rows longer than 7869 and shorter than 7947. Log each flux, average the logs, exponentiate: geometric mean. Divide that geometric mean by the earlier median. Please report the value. 0.96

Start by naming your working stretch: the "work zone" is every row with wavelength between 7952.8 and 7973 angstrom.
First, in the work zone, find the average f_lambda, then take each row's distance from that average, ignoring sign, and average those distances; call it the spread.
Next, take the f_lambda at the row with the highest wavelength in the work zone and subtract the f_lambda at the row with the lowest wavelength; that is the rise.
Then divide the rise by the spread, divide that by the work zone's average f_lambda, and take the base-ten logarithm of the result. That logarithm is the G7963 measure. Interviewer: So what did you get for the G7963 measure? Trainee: -0.70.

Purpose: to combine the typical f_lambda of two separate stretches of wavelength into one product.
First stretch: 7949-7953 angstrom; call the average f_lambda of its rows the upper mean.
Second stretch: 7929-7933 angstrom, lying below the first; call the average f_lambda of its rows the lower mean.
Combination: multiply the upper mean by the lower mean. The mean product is 265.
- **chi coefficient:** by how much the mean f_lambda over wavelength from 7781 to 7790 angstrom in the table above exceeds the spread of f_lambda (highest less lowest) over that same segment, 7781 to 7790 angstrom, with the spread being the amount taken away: 16.2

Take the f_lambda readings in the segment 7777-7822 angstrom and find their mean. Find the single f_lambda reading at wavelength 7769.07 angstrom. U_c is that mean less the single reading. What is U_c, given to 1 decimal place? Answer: -0.3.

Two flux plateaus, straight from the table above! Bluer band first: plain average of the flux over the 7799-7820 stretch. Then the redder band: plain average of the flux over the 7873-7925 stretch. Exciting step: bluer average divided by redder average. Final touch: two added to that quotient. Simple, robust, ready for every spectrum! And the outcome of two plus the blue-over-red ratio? 3.02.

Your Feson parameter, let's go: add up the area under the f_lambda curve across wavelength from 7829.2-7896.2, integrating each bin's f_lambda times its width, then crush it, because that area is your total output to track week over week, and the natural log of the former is 7.04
